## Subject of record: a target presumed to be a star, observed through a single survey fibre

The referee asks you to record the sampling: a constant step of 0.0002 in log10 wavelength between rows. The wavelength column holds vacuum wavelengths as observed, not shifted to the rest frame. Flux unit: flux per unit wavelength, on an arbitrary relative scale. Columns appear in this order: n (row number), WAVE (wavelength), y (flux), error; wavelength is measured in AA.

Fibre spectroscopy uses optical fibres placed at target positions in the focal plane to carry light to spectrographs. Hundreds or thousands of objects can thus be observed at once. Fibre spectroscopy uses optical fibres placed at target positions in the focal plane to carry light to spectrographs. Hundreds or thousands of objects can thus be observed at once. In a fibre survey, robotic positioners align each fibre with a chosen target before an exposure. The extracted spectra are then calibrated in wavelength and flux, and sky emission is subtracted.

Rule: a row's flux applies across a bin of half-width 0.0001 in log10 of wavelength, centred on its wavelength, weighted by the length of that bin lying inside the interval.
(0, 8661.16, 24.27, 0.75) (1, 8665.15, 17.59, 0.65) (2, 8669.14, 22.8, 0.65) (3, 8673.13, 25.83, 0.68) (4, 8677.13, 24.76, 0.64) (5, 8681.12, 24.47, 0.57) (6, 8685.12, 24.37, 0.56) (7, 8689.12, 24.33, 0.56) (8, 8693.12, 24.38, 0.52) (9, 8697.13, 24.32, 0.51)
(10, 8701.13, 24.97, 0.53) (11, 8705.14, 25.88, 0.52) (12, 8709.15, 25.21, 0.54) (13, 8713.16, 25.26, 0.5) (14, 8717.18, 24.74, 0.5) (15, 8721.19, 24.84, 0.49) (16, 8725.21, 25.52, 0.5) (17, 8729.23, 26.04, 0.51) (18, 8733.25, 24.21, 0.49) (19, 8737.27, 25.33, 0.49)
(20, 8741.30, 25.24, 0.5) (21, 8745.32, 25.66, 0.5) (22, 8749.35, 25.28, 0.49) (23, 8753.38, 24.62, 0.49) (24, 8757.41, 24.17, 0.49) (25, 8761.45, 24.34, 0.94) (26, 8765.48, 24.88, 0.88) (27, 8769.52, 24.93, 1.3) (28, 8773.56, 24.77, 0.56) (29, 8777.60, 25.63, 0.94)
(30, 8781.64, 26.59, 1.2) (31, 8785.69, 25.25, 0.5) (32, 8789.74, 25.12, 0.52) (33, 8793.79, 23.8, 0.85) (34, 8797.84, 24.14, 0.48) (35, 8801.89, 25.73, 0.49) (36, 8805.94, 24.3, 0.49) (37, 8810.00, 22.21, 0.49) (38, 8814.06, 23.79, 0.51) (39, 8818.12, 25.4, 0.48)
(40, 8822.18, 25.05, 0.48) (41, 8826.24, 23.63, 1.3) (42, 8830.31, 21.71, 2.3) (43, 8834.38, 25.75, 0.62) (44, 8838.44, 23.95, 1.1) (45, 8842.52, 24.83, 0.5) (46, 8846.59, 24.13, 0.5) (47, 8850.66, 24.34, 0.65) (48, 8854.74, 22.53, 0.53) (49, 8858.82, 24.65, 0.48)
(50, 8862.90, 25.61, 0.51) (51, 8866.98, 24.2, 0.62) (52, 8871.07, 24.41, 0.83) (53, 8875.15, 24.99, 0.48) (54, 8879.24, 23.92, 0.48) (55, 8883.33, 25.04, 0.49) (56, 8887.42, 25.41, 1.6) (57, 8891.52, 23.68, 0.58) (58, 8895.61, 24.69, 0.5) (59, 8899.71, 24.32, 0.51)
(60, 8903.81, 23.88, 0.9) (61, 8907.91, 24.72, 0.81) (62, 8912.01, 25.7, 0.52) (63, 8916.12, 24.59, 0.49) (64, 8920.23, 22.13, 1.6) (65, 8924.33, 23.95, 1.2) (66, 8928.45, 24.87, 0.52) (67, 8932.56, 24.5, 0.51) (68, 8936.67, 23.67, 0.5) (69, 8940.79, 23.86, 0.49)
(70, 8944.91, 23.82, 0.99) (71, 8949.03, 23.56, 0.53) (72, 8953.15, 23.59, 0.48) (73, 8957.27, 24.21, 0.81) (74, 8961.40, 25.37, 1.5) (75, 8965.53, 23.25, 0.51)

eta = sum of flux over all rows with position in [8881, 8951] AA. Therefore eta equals 412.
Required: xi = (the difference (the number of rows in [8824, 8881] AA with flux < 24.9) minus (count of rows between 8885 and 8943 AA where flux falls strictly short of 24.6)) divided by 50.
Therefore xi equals 0.040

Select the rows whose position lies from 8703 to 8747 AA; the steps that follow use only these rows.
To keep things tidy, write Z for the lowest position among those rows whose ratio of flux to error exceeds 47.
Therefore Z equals 8705.14 AA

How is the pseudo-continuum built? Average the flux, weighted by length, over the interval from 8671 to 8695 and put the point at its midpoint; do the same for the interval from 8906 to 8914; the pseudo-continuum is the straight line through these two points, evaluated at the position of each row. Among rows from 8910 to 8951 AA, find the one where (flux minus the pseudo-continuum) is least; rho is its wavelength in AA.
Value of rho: 8920.23 AA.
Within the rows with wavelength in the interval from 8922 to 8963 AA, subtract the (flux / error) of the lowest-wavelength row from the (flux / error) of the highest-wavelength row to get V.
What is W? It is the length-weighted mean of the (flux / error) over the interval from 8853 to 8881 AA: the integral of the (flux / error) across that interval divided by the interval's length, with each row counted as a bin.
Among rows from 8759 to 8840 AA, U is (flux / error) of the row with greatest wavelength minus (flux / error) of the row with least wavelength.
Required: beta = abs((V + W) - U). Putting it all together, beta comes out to 46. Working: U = -4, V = -3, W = 45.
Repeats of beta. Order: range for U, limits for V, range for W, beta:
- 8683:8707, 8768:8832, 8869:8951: 23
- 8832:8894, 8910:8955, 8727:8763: 49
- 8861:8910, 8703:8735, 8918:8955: 57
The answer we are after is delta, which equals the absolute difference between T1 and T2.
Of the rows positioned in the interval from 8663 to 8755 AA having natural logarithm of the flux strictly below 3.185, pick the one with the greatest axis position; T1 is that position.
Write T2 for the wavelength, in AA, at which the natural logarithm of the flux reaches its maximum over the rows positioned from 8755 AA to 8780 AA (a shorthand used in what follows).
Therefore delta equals 108.5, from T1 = 8669.14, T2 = 8777.60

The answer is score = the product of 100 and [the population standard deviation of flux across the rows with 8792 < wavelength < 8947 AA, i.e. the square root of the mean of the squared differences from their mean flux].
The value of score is 96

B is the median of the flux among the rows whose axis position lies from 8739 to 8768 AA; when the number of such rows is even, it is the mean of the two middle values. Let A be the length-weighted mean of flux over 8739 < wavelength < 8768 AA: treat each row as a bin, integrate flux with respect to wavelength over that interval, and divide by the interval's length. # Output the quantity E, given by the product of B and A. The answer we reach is 619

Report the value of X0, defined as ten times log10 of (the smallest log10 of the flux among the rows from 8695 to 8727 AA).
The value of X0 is 1.42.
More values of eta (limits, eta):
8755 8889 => 809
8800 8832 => 192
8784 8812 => 171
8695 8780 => 526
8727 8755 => 176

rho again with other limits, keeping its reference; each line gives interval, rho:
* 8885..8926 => 8920.23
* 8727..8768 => 8757.41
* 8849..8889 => 8854.74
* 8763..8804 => 8793.79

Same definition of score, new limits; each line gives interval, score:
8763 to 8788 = 63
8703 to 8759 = 55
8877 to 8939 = 83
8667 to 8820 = 84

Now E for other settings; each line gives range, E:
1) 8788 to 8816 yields 583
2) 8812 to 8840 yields 579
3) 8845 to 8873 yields 591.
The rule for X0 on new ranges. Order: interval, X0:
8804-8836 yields 1.26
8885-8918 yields 1.38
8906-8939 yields 1.29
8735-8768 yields 1.41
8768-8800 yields 1.39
